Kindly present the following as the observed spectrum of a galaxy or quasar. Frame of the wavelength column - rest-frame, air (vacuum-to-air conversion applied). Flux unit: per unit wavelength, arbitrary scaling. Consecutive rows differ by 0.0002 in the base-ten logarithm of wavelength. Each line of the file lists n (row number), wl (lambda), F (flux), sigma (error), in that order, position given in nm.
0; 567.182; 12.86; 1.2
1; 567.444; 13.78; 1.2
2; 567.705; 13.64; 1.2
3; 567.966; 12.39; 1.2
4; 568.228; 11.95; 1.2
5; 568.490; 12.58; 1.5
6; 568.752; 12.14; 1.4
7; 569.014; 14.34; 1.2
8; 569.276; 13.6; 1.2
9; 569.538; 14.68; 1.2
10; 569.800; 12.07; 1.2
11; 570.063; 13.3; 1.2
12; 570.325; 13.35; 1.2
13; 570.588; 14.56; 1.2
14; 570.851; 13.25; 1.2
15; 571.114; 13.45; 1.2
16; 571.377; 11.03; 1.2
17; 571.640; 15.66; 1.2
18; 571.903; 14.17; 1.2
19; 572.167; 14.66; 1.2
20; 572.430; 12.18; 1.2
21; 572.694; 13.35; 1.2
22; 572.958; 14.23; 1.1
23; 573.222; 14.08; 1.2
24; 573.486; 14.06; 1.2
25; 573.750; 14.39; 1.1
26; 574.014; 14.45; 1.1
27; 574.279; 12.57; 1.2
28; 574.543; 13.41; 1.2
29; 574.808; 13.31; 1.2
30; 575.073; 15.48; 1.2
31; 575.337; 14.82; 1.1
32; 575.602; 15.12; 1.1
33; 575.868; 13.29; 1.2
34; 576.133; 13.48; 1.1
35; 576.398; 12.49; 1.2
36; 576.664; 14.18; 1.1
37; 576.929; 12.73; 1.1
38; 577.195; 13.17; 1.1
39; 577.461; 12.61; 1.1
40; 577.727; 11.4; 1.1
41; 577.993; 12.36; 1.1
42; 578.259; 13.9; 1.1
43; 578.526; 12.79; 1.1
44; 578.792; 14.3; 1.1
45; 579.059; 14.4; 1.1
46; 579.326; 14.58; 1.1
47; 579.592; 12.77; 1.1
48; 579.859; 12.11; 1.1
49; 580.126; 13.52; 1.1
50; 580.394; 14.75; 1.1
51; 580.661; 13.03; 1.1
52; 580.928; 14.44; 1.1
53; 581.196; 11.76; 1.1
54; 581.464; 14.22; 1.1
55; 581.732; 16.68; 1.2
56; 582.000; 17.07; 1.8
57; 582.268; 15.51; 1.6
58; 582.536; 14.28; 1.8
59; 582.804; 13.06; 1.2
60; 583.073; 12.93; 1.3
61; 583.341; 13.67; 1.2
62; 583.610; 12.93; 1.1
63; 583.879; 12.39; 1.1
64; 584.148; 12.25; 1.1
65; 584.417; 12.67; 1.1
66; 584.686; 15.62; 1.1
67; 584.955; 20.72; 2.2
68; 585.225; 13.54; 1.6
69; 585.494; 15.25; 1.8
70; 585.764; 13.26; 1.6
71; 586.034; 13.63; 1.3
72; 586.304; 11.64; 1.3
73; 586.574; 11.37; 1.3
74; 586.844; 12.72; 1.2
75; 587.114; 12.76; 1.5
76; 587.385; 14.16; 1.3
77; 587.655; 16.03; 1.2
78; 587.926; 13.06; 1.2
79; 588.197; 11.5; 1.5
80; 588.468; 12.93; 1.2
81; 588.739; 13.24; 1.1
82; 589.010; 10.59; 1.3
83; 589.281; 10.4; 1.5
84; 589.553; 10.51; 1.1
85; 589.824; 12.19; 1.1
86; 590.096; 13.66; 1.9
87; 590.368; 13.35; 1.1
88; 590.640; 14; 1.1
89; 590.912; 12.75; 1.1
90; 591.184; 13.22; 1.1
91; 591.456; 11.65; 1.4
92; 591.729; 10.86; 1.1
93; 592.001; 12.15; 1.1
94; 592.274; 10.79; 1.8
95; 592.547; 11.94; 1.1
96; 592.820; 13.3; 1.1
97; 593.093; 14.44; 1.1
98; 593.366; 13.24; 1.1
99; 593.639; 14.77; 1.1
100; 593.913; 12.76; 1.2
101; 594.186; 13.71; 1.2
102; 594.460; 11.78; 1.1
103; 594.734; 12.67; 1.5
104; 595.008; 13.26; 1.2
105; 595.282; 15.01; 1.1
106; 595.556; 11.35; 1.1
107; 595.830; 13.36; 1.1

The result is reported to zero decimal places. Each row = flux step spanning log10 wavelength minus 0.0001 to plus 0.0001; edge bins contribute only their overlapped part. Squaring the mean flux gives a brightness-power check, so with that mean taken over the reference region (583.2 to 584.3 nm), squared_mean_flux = 164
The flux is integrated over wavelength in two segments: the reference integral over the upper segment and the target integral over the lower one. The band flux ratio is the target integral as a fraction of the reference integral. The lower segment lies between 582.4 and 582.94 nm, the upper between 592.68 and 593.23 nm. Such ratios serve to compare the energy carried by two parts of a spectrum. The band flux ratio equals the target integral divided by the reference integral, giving 0.97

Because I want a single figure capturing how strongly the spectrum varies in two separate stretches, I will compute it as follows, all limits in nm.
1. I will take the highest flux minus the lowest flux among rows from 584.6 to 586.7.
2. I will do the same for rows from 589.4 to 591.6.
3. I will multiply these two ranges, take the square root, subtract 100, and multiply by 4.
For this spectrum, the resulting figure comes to -377.2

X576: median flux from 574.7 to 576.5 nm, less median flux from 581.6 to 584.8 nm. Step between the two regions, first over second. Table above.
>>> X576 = 0.1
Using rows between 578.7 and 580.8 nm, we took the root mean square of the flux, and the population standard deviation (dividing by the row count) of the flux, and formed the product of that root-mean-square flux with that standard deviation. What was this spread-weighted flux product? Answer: 12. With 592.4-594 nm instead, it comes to 13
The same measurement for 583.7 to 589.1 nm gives 29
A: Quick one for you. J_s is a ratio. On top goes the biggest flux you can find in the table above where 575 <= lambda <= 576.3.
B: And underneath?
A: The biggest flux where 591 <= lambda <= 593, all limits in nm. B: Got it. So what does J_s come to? 1.16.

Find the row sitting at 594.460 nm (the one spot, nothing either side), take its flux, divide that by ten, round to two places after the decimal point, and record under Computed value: 1.18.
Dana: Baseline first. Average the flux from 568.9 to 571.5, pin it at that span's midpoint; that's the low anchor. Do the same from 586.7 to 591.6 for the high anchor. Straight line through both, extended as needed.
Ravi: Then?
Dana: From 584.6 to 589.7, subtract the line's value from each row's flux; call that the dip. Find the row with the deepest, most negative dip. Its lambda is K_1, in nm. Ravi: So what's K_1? 589.281 nm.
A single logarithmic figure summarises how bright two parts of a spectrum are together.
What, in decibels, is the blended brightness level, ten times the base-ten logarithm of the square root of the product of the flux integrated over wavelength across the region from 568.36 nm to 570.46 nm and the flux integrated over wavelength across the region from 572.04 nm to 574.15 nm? 14.56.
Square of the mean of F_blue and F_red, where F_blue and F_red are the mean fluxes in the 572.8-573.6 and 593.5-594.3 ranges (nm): 194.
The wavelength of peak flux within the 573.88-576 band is 575.073 nm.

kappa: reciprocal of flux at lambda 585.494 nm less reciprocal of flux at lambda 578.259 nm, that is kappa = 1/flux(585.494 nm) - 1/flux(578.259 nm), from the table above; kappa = -0.006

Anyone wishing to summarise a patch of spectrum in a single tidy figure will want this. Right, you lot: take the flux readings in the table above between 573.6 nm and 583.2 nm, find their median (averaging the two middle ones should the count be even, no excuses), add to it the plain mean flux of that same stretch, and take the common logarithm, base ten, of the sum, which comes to 1.44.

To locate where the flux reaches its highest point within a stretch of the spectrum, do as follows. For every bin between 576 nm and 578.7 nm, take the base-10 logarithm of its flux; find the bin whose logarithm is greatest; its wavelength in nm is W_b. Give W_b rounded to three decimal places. 576.664 nm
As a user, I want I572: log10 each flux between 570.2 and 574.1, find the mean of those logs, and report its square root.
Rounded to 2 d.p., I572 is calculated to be 1.07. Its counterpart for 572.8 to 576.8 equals 1.07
